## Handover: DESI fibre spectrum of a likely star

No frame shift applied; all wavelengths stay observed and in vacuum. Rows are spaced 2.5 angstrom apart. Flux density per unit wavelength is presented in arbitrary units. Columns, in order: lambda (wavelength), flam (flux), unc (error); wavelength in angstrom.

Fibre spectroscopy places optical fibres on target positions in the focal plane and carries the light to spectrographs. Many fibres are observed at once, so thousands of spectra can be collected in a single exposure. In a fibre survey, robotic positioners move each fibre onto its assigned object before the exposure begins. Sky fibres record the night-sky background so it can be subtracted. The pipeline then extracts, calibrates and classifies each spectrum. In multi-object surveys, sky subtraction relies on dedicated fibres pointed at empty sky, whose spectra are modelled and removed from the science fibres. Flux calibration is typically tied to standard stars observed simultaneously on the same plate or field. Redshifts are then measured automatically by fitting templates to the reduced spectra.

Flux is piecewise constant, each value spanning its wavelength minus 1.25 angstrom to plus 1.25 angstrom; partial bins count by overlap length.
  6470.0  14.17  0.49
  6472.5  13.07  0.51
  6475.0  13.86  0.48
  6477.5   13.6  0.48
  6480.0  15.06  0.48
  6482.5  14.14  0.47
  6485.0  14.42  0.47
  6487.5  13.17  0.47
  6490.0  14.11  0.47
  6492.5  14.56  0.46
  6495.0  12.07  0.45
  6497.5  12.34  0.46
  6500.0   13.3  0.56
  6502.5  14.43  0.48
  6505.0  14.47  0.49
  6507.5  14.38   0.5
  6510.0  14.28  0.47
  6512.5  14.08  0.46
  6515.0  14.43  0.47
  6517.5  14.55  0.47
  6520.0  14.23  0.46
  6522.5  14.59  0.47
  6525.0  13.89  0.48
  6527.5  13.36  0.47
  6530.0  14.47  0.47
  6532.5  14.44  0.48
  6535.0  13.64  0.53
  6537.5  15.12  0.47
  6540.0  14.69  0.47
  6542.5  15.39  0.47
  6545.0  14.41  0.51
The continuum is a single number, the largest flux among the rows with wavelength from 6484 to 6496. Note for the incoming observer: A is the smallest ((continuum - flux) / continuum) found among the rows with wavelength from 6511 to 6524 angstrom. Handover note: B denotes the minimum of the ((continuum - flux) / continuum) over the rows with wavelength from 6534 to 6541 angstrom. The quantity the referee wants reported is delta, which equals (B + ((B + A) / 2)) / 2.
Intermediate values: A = -0.002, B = -0.038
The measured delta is -0.029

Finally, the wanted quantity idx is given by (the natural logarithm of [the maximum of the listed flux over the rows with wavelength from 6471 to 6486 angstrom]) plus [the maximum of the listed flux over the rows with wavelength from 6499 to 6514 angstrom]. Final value 17.2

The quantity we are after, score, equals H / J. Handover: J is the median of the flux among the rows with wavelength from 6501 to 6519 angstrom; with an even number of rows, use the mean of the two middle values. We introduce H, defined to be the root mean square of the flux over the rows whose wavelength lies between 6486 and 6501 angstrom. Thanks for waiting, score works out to 0.92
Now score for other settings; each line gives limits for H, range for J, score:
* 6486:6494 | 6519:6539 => 0.97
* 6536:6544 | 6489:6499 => 1.14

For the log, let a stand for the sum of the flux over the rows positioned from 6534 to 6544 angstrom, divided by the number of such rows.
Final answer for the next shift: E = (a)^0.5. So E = 3.84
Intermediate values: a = 14.7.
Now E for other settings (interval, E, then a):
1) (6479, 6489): 3.77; 14.2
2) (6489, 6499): 3.64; 13.3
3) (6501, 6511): 3.79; 14.4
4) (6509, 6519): 3.79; 14.3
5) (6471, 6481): 3.73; 13.9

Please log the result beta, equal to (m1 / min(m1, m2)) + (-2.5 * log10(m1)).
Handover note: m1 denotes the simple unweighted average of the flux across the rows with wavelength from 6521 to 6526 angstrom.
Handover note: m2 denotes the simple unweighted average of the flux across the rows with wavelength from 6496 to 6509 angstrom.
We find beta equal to -1.85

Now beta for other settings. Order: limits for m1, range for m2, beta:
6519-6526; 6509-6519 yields -1.88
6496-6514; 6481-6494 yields -1.86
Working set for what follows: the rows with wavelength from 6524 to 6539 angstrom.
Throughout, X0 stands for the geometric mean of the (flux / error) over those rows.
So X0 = 29.3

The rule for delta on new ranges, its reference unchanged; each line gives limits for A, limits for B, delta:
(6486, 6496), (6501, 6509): 0.005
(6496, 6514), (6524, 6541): -0.027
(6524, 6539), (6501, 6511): -0.005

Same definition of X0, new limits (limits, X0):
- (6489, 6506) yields 28.3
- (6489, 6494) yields 30.8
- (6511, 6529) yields 30.2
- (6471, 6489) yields 28.9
